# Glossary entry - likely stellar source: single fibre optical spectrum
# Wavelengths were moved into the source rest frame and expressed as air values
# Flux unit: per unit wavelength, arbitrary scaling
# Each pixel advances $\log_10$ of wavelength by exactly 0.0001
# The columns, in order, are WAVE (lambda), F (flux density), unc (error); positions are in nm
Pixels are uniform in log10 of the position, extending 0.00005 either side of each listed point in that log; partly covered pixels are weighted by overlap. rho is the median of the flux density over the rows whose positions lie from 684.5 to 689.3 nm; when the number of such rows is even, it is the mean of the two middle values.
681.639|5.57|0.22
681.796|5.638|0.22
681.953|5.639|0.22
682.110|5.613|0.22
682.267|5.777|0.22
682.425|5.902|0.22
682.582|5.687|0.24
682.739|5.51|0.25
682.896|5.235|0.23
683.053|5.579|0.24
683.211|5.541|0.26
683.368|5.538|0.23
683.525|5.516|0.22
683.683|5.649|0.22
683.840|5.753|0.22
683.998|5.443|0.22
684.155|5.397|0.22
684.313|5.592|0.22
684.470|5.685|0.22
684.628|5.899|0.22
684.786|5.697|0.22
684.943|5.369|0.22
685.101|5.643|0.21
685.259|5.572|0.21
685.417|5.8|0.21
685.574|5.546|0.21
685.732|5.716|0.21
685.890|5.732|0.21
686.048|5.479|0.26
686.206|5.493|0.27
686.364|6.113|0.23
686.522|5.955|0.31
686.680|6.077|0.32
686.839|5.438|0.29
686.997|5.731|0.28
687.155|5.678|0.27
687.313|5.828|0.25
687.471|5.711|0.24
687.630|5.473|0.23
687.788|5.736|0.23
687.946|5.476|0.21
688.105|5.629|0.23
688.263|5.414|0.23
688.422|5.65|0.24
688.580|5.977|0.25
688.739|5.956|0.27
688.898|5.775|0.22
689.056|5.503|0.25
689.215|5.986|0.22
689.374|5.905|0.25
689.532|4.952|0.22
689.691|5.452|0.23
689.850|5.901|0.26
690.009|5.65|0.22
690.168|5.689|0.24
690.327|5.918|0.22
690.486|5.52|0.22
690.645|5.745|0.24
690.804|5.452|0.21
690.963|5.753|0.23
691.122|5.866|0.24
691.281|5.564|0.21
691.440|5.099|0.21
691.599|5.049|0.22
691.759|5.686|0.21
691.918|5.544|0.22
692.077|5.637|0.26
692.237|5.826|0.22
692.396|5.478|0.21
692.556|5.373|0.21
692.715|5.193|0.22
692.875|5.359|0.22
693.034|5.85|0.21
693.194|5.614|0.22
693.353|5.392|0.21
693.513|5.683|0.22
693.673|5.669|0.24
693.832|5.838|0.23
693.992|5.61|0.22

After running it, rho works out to 5.704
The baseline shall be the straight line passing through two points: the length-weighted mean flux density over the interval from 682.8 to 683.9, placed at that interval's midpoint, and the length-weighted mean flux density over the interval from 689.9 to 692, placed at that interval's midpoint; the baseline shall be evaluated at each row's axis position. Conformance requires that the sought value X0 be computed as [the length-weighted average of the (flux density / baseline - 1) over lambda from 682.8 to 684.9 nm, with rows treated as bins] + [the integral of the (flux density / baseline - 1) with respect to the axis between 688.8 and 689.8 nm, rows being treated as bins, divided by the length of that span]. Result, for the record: 0.012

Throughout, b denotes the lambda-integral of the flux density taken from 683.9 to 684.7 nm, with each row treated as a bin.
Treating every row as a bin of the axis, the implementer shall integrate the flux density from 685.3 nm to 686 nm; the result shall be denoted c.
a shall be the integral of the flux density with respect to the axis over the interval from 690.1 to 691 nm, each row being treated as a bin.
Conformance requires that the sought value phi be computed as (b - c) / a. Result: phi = 0.1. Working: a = 5.1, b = 4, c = 4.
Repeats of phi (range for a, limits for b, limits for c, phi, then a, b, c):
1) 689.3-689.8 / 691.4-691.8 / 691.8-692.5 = -0.7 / 2.7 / 2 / 4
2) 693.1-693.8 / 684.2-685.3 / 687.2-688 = 0.4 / 3.9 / 6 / 5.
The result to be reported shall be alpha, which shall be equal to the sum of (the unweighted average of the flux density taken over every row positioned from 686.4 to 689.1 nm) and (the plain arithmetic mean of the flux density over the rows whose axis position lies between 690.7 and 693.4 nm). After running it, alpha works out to 11.2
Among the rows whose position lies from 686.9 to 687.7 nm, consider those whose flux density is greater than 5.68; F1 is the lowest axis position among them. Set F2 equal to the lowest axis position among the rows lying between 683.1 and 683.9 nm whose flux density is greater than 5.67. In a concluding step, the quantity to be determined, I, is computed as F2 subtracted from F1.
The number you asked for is 3.16 nm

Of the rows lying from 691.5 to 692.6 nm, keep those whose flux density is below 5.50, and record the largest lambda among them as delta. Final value 692.556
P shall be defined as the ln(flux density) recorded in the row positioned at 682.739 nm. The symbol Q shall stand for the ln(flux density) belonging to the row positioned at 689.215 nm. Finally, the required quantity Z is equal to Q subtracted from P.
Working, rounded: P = 1.71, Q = 1.79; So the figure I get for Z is -0.08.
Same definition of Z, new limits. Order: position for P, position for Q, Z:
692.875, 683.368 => -0.03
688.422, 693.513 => -0.01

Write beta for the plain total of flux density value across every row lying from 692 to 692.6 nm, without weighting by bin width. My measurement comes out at 22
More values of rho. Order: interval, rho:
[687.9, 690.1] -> 5.650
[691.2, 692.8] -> 5.511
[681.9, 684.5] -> 5.592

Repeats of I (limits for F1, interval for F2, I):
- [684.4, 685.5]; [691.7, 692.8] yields -7.29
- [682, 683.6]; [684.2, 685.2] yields -2.20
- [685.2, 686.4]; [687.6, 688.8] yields -2.37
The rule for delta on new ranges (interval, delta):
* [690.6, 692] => 691.599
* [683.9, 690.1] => 689.691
